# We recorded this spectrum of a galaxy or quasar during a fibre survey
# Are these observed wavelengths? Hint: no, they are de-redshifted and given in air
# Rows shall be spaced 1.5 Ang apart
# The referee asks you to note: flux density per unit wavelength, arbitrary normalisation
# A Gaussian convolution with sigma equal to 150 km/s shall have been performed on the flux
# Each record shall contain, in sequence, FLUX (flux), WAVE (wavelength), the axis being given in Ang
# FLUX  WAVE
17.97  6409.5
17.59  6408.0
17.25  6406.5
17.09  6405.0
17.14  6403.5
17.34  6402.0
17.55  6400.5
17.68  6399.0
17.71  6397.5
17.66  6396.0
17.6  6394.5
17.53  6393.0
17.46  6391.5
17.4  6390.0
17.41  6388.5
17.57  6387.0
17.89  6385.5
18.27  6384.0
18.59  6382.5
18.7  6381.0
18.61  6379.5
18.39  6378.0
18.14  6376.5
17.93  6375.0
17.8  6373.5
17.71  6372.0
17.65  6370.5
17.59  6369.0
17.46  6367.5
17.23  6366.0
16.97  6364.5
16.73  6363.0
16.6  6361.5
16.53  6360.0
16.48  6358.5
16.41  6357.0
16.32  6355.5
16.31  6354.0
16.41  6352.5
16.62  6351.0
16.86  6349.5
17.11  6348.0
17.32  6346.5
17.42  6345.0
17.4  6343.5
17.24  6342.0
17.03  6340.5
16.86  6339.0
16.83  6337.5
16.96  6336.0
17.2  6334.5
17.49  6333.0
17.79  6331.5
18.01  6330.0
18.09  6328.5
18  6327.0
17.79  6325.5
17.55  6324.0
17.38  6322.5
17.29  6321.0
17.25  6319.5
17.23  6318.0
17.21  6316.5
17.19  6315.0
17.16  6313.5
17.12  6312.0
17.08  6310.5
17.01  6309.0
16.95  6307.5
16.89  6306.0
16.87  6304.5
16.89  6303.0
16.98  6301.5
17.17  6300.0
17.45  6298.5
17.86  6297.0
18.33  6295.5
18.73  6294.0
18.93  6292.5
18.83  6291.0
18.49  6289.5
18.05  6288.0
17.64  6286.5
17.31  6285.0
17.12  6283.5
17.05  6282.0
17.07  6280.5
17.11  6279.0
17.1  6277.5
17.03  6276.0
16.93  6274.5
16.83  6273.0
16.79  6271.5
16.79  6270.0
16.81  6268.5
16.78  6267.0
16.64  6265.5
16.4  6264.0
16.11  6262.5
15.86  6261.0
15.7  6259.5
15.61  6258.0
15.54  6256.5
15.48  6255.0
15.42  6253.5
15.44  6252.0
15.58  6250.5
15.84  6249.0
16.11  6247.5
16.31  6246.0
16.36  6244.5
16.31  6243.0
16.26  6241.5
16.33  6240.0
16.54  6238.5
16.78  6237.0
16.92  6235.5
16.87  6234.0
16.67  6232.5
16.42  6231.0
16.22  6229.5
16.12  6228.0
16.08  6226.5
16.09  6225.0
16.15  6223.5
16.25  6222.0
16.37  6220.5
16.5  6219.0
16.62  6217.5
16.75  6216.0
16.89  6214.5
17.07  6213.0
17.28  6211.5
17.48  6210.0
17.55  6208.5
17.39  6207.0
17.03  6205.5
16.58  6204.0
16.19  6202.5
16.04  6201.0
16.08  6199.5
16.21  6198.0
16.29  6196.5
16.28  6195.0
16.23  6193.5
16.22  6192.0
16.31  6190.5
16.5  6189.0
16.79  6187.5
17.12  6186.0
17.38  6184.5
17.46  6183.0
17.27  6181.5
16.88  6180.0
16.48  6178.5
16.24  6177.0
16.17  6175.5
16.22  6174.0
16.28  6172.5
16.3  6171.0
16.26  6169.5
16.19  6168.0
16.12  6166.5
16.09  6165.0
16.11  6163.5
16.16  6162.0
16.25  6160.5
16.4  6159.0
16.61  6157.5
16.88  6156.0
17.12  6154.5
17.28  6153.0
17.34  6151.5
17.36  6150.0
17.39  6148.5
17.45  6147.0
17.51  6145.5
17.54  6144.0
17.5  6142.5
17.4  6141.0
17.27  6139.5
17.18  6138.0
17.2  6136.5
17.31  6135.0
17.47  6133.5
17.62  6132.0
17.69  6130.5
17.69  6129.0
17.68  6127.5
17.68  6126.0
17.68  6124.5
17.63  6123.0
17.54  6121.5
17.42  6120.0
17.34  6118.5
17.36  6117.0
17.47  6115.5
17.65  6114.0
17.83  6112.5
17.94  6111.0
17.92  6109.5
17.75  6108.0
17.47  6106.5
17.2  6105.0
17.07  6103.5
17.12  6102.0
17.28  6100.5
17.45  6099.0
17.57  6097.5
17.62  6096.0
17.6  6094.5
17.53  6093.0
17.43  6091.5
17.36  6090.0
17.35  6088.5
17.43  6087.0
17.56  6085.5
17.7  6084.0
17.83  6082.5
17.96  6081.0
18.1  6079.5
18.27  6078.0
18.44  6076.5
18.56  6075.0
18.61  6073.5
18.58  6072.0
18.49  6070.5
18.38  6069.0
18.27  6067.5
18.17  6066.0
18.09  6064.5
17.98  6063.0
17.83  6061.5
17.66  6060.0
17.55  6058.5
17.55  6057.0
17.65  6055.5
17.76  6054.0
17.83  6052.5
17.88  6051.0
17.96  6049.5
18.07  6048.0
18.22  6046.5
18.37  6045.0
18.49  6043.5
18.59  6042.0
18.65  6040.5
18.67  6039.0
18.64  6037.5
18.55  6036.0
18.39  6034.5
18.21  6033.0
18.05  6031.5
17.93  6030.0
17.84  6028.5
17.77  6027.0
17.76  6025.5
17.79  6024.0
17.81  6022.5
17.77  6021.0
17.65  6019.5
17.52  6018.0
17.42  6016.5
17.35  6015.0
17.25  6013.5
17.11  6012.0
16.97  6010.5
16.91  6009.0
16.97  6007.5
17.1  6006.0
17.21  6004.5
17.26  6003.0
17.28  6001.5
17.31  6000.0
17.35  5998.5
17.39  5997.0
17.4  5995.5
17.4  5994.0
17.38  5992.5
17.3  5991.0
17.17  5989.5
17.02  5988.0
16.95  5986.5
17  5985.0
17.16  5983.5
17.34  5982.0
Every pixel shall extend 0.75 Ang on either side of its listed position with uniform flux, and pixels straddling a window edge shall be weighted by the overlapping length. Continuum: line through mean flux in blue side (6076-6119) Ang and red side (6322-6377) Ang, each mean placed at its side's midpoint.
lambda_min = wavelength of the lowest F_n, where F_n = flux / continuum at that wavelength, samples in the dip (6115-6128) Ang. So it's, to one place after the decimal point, 6118.5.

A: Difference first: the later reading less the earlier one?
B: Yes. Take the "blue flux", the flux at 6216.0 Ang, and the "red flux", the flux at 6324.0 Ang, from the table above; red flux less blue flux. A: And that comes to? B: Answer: 0.8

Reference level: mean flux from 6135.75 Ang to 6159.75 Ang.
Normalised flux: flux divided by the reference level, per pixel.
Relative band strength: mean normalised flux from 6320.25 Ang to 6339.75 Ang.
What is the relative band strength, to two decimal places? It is 1.02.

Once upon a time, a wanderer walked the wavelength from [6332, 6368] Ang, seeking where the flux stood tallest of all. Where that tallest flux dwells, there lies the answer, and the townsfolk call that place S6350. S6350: 6333.0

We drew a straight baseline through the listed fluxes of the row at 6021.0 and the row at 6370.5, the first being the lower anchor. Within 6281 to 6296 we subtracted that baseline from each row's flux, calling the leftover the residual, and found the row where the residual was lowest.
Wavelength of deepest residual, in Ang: 6282.0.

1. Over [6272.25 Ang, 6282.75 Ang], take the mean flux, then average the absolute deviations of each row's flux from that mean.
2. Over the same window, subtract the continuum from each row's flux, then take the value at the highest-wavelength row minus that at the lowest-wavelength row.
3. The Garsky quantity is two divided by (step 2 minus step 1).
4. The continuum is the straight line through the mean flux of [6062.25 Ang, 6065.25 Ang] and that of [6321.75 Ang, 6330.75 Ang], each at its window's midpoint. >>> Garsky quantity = 13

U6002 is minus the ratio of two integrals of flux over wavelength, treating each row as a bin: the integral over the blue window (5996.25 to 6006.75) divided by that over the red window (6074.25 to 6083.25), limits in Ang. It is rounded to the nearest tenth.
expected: -1.1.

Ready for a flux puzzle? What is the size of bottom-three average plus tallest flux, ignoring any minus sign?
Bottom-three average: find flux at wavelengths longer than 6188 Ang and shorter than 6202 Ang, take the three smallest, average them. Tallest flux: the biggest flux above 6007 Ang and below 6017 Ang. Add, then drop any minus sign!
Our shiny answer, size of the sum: 33.5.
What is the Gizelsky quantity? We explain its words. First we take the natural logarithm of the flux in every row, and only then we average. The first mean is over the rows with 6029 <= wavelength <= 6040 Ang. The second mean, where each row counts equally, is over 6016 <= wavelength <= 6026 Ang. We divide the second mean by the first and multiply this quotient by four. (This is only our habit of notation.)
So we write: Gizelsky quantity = 3.95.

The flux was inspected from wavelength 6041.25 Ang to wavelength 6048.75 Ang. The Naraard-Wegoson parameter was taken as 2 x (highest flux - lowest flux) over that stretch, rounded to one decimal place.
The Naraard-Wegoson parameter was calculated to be 1.0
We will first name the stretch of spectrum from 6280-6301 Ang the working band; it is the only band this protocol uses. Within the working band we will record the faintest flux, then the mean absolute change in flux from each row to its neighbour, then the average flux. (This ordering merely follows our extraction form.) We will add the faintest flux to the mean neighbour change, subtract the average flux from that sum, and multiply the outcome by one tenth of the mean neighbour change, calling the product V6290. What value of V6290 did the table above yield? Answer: -0.015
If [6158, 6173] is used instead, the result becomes 0.000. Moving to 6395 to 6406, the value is -0.003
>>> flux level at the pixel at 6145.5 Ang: 17.51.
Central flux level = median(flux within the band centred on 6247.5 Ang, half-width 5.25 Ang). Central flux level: 16.1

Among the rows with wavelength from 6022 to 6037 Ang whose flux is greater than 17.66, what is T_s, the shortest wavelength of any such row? 6022.5 Ang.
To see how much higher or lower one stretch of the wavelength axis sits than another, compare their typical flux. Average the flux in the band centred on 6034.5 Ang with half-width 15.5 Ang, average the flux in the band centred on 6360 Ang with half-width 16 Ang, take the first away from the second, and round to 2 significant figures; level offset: -1.1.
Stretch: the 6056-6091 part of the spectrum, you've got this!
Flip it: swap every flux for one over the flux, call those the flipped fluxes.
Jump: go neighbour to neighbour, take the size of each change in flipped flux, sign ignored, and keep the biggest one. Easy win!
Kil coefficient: 0.0005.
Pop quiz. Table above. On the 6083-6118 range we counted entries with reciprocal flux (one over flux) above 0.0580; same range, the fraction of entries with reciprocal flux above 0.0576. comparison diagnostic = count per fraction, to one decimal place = 9.9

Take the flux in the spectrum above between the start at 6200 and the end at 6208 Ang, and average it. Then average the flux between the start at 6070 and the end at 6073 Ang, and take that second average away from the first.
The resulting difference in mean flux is -1.9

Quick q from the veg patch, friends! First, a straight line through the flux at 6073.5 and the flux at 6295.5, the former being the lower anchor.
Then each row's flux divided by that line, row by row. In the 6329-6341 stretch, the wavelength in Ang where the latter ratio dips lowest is 6337.5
